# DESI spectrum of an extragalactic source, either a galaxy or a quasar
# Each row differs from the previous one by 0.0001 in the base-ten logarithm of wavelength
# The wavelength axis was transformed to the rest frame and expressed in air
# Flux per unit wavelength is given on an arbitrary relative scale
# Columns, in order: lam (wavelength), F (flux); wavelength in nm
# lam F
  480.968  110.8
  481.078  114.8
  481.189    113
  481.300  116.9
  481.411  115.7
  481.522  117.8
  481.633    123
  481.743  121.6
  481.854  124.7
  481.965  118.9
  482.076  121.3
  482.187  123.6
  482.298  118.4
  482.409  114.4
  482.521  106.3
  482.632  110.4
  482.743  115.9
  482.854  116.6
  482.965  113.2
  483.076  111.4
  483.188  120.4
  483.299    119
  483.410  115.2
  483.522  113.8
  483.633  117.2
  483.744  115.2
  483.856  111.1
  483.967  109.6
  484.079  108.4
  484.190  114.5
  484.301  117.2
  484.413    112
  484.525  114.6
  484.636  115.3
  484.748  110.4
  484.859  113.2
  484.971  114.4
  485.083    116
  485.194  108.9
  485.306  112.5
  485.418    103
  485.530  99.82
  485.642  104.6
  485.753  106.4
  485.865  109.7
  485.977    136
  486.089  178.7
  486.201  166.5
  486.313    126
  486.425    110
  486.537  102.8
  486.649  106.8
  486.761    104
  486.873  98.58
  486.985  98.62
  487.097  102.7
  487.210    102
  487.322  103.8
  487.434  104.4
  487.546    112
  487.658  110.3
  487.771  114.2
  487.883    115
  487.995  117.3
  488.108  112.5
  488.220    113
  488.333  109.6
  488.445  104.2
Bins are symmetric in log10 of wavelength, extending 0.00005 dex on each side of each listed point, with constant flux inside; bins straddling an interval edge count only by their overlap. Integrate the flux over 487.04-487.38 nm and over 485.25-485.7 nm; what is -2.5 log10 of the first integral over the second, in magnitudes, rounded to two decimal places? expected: 0.33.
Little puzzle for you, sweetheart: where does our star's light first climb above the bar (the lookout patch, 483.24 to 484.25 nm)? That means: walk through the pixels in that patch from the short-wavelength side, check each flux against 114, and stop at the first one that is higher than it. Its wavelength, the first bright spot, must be 483.299 nm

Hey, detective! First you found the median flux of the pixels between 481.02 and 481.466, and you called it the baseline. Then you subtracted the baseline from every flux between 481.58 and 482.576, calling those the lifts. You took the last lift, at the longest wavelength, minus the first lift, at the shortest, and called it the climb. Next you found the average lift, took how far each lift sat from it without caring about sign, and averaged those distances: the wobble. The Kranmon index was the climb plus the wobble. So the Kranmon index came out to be -13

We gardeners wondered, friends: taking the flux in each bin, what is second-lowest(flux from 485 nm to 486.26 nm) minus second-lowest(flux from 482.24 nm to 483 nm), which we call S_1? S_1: -7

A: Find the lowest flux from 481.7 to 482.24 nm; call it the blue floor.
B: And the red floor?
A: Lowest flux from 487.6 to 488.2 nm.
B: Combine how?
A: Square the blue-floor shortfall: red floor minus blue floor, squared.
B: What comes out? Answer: 74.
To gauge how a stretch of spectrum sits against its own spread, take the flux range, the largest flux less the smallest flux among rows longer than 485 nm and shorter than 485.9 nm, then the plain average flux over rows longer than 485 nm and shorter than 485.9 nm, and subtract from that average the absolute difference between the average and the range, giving 16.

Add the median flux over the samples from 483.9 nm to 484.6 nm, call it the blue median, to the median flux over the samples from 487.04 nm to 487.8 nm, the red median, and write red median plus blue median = 218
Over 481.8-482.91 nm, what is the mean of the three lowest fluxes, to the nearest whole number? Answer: 110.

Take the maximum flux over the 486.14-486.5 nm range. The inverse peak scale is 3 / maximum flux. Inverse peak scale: 0.018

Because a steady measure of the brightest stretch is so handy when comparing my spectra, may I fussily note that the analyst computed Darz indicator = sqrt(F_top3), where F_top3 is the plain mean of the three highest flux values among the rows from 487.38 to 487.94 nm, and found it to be 10.7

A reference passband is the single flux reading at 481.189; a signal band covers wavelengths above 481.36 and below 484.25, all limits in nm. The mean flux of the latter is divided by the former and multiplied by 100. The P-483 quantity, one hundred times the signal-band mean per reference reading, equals 103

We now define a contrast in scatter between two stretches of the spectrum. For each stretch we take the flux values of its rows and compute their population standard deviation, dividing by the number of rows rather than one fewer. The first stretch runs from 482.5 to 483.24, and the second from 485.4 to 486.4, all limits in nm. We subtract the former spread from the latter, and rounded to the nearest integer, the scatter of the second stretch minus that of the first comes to 23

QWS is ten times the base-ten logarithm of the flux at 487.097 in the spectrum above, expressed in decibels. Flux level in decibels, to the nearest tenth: 20.1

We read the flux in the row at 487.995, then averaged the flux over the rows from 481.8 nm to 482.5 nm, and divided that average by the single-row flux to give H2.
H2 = 1.02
